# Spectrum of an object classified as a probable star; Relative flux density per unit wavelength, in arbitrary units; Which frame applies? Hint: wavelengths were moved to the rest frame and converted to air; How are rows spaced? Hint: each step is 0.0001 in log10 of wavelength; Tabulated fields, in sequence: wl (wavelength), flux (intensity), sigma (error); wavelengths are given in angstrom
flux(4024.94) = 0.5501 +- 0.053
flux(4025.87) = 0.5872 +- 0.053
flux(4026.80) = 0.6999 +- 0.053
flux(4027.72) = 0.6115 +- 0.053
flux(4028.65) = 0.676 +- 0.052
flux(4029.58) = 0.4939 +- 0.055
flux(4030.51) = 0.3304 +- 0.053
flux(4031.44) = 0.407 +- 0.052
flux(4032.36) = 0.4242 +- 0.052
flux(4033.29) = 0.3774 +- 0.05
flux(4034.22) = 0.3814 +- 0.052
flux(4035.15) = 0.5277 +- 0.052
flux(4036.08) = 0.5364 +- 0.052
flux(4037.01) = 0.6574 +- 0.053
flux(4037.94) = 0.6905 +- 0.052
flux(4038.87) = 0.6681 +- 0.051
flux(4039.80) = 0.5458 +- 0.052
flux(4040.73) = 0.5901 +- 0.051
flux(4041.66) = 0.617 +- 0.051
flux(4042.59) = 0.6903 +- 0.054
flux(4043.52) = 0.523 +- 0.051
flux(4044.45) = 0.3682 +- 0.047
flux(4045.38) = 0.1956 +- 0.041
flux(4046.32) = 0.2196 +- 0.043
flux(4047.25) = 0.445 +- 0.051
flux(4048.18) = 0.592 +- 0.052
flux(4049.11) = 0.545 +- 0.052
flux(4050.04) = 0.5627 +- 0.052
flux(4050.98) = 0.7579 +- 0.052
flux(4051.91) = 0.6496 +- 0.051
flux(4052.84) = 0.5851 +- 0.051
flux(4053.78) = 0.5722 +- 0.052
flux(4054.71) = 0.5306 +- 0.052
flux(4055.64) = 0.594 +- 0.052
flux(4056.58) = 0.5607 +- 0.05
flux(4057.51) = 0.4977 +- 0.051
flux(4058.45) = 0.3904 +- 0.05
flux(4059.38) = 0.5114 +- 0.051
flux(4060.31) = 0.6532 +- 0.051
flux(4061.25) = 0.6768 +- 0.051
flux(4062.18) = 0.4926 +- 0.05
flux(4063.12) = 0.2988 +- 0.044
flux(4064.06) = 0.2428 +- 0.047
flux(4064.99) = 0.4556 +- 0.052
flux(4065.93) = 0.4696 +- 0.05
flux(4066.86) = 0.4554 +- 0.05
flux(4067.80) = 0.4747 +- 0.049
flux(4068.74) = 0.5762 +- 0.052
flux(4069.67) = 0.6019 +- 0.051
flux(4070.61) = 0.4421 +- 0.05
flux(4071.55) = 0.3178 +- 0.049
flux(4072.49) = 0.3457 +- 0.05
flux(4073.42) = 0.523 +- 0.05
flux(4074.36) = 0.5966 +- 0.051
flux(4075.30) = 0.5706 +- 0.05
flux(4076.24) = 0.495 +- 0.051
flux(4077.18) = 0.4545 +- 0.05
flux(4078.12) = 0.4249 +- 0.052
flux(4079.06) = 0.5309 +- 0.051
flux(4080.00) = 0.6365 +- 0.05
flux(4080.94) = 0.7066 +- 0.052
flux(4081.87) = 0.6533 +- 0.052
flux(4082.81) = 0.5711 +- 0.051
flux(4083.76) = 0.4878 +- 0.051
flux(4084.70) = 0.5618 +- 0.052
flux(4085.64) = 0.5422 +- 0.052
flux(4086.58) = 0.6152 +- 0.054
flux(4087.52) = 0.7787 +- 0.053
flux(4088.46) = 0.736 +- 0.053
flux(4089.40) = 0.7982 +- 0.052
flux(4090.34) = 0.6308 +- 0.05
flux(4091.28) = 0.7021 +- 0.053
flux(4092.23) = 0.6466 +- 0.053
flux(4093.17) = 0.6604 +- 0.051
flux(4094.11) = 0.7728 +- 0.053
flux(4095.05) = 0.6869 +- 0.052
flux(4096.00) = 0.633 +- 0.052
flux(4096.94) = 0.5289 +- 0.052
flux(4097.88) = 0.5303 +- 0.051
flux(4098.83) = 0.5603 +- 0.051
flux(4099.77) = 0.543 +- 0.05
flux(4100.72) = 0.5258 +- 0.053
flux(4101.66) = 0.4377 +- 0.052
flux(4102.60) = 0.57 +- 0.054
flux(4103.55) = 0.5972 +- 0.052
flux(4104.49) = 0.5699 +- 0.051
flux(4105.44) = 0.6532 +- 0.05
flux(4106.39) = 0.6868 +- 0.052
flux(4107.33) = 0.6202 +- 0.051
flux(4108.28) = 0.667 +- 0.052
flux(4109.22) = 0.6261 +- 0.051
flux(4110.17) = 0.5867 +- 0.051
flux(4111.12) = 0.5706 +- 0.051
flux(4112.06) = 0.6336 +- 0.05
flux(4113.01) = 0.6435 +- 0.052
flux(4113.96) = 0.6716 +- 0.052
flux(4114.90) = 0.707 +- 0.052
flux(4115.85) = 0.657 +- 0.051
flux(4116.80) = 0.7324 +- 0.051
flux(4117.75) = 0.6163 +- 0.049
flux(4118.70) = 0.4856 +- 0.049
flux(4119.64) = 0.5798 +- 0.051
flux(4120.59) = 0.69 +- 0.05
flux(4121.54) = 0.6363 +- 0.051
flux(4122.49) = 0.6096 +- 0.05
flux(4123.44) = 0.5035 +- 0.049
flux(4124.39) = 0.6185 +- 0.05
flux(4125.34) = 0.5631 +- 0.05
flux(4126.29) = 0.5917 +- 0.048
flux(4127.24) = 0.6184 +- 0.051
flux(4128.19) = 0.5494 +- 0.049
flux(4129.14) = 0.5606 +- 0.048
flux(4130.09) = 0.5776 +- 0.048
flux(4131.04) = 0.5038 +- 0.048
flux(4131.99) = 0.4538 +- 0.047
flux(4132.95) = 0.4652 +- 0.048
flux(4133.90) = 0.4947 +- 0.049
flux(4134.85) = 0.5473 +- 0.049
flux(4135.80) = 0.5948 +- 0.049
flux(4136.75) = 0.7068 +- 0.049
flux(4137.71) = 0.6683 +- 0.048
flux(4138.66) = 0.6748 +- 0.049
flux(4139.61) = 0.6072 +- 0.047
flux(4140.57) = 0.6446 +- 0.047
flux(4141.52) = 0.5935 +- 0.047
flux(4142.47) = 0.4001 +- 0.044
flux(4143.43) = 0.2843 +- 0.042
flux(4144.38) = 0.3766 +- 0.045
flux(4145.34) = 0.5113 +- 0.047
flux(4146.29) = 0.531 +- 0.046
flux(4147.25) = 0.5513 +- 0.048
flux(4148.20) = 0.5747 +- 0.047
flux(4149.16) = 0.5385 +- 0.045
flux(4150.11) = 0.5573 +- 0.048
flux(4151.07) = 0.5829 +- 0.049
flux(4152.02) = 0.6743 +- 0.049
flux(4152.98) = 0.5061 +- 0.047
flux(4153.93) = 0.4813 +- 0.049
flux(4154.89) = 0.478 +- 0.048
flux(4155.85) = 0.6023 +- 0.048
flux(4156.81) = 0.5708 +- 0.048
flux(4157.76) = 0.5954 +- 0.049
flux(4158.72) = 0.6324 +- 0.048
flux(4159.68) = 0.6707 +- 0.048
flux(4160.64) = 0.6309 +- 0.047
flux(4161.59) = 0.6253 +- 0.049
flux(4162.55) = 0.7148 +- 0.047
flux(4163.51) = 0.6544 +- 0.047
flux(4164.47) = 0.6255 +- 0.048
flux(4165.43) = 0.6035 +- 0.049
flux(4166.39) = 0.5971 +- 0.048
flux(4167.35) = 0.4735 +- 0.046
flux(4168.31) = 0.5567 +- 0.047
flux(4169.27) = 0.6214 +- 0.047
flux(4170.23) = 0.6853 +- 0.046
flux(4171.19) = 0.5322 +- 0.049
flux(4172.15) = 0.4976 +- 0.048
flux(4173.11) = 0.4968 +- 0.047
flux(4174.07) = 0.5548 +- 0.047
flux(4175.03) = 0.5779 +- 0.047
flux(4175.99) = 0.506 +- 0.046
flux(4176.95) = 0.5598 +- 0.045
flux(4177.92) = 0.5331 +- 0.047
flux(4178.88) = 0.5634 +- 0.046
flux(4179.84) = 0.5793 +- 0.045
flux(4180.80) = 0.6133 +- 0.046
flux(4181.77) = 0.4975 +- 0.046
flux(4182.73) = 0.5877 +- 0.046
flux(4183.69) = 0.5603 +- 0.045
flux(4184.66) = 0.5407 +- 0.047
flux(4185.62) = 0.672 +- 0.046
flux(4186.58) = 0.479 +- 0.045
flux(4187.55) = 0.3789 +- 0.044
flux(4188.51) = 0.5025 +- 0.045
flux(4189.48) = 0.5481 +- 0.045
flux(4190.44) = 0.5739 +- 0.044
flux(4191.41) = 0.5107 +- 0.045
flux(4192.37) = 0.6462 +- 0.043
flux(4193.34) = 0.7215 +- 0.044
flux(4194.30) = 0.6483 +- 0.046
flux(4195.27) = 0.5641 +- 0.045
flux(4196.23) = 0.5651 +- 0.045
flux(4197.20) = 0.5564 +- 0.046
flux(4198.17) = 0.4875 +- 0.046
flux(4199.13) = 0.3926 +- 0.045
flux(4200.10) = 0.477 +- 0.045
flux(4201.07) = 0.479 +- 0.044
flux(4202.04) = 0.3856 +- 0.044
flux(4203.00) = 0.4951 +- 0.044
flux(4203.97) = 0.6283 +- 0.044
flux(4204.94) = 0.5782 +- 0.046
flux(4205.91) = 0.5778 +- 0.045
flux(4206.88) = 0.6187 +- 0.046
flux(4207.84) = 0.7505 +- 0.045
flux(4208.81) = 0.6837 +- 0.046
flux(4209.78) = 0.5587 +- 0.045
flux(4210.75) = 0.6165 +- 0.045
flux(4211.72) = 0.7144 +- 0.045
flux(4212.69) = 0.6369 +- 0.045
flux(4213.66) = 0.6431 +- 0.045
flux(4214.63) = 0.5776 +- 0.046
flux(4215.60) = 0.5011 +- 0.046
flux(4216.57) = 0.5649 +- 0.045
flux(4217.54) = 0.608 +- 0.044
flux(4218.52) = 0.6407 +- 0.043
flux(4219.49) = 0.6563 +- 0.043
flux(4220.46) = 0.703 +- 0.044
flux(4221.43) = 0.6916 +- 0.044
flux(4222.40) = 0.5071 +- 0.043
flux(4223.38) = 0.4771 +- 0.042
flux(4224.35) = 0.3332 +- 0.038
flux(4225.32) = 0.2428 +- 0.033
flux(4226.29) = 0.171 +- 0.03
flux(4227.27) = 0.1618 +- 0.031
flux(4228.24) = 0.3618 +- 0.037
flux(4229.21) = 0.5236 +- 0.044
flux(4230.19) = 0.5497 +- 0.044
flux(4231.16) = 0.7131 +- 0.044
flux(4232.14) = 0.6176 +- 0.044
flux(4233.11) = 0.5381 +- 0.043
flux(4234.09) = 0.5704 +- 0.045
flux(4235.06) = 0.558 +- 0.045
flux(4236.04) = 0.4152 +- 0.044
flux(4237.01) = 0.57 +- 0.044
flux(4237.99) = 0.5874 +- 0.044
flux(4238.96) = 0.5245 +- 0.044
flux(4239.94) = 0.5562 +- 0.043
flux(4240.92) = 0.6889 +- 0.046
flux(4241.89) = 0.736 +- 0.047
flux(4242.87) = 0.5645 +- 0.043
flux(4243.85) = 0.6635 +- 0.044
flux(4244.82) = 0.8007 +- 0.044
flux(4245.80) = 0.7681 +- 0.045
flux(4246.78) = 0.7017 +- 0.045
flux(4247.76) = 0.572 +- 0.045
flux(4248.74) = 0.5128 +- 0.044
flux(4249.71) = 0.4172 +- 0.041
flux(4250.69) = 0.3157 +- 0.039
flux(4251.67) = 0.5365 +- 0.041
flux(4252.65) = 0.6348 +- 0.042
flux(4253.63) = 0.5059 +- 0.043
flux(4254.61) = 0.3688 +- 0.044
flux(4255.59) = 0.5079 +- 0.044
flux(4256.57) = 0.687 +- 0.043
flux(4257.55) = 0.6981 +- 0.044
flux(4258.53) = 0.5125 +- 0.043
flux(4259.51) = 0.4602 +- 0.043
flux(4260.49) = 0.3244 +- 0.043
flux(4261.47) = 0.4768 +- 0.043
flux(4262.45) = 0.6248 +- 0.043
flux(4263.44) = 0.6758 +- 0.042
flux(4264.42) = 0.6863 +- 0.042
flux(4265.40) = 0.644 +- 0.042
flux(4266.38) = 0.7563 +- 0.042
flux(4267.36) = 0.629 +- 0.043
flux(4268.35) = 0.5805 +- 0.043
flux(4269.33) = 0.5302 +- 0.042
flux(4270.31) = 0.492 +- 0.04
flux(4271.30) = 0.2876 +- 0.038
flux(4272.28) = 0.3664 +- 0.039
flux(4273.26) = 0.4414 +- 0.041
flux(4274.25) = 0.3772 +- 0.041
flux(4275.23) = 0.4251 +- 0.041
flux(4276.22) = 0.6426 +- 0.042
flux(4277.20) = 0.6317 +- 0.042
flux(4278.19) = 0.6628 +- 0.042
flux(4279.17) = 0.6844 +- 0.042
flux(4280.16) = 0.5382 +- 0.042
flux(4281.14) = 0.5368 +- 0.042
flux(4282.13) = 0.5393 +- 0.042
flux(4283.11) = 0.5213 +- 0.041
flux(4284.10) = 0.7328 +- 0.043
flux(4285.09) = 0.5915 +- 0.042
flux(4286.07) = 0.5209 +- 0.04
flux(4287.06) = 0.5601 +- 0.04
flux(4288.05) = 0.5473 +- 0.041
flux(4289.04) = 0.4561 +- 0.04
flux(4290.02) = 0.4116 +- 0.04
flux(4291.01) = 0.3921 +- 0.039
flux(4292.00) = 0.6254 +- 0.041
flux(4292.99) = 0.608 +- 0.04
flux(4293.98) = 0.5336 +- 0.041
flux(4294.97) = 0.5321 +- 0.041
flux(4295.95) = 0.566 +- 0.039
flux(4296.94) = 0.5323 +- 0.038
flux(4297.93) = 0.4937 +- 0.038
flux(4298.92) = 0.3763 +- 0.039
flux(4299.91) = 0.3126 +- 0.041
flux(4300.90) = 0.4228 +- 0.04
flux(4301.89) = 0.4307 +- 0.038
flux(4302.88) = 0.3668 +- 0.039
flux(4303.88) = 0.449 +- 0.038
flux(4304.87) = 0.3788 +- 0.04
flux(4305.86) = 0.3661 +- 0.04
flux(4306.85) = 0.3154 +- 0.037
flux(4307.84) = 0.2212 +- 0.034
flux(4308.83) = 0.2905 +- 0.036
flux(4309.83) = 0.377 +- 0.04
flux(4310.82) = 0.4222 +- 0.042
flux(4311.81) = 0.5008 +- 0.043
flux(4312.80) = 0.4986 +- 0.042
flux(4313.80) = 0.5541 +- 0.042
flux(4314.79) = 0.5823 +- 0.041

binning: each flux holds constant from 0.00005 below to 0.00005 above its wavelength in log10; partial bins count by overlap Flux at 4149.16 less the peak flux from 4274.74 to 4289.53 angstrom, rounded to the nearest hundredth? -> -0.19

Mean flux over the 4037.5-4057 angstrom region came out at 0.55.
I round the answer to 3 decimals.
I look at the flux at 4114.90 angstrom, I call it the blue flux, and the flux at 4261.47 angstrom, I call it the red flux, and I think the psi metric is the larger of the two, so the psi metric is 0.707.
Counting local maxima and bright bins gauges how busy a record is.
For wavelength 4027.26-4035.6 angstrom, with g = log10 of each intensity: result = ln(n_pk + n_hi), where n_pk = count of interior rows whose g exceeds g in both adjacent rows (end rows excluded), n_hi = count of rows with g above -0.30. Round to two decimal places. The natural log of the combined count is 1.61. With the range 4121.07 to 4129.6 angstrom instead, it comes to 2.40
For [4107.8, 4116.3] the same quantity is 2.30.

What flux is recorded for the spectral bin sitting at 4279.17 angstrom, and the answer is 0.6844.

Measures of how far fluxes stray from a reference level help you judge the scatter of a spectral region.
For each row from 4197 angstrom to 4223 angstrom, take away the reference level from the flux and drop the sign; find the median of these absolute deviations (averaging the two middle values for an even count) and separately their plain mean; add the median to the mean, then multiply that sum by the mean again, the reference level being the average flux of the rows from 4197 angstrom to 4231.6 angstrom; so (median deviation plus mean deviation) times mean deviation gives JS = 0.015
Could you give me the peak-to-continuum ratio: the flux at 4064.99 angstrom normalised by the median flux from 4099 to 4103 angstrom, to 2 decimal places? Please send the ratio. 0.85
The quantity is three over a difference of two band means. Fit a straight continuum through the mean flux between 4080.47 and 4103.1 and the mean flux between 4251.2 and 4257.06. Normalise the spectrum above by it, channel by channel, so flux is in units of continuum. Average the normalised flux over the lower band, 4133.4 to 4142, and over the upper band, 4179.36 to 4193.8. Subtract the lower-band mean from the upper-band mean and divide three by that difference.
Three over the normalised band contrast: -59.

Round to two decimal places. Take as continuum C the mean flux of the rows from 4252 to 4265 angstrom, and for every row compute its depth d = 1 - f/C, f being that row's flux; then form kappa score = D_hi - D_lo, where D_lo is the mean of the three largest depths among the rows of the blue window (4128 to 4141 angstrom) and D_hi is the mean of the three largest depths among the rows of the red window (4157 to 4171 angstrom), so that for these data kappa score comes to -0.13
